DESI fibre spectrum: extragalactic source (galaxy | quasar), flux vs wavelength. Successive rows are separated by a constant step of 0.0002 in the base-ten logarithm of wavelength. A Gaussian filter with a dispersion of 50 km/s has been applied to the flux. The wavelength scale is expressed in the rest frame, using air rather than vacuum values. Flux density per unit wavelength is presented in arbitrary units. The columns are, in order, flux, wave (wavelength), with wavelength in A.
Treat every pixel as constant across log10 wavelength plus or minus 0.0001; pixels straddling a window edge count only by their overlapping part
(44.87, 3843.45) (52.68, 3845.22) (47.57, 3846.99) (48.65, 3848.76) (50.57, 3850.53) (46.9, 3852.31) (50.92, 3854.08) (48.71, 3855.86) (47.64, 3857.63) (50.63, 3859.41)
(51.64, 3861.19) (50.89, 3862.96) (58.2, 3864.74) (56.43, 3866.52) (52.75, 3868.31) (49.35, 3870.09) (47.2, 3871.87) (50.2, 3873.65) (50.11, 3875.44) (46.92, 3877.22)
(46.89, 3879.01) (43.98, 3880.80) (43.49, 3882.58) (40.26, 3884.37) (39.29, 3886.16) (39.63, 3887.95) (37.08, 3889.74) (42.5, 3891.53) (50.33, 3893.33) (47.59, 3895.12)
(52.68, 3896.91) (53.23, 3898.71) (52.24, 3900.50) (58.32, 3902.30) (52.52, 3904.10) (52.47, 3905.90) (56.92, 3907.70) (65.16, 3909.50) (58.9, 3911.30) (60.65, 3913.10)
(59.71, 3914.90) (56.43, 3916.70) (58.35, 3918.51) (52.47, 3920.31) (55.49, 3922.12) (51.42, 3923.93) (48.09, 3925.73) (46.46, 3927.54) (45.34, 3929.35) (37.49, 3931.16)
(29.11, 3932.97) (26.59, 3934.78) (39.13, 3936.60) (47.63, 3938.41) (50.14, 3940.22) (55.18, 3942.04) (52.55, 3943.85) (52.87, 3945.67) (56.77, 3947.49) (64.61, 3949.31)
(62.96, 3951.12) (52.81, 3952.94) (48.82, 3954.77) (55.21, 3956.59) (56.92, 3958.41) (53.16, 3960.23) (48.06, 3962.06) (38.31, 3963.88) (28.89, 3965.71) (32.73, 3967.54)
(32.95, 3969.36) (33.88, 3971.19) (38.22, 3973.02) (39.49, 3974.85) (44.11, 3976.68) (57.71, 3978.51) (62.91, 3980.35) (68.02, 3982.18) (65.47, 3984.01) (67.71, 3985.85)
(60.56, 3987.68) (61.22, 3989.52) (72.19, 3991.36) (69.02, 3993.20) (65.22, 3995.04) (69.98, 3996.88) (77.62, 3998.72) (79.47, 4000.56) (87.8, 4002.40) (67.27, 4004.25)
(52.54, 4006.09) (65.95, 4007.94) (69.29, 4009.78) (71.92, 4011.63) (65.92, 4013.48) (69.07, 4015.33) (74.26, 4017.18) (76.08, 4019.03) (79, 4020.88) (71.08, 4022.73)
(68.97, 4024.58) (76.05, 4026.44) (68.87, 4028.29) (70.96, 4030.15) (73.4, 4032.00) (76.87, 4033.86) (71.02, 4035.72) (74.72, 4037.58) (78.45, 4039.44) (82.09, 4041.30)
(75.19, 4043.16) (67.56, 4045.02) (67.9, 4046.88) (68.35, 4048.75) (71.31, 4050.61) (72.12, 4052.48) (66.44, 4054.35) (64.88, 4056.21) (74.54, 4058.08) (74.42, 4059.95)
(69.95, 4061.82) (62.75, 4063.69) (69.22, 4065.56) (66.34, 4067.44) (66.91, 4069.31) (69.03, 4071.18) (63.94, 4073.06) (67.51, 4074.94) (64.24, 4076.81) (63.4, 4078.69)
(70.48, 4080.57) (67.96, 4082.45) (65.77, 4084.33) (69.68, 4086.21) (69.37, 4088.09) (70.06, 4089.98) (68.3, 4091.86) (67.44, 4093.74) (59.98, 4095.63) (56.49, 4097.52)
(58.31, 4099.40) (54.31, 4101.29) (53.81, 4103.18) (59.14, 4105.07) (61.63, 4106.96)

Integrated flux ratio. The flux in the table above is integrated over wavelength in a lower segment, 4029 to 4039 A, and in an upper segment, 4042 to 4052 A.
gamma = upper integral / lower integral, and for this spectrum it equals 0.96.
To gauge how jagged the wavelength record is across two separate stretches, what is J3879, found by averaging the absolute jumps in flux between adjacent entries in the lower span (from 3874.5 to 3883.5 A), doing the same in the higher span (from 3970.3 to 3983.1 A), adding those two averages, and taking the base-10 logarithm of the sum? 0.87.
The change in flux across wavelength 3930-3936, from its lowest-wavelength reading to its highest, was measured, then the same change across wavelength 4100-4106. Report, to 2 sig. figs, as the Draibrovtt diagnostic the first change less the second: -16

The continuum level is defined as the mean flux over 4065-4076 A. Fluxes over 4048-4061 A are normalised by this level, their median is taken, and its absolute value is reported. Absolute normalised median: 1.06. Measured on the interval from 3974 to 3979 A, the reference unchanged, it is 0.66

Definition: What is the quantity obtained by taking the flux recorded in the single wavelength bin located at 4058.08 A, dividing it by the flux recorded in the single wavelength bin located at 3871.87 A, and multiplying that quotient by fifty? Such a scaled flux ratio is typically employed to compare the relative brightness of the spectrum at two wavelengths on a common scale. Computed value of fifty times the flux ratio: 79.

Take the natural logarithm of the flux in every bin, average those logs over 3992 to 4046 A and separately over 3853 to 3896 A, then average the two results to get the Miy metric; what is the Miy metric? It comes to 4.067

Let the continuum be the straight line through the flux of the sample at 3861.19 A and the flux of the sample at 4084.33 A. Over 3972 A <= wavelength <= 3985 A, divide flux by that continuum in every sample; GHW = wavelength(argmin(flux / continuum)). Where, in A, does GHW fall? 3973.02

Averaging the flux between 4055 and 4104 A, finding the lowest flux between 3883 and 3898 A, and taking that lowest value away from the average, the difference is 28.7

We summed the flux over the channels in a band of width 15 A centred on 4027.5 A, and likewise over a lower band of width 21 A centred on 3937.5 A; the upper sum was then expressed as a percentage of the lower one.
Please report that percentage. 109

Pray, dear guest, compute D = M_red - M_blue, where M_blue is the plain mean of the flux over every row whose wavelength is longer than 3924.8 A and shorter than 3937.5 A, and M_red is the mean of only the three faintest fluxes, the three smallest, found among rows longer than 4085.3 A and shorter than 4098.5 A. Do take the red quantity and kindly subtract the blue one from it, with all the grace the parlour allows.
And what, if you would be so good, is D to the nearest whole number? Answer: 22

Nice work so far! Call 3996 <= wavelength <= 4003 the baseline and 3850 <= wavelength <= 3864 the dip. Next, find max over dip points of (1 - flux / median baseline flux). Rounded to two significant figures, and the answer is 0.40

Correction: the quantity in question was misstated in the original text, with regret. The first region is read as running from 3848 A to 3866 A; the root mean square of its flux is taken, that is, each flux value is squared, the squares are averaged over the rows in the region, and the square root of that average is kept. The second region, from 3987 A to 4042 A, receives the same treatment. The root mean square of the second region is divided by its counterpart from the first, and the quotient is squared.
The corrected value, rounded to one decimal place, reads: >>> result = 2.0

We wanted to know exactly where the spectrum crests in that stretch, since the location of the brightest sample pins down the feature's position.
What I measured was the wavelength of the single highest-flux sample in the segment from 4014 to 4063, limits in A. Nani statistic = 4041.30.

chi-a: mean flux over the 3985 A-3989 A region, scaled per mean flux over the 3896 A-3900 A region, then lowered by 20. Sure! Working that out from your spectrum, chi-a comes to -18.8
